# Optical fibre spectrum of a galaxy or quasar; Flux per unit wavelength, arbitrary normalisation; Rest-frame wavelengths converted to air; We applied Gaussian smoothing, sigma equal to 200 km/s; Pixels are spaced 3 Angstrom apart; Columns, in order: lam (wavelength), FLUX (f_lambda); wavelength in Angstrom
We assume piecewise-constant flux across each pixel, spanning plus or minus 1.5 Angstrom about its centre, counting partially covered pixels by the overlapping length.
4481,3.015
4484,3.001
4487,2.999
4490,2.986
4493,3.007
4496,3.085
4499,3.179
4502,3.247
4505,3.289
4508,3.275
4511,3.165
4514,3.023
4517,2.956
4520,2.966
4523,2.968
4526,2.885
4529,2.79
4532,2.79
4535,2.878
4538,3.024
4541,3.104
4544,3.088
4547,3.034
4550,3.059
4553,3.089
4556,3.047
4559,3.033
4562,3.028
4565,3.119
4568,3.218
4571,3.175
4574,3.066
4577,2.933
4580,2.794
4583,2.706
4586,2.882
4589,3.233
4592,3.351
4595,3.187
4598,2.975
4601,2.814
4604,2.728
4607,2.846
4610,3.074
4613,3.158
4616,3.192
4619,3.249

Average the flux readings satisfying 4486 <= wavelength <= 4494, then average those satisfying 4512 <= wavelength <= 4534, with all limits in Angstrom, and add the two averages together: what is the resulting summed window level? 5.91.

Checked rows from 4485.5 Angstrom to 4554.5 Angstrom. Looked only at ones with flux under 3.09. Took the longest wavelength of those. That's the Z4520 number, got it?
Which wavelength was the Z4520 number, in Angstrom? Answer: 4553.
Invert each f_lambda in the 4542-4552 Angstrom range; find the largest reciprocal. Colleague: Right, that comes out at 0.330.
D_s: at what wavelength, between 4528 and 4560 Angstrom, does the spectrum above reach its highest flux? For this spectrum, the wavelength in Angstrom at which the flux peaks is 4541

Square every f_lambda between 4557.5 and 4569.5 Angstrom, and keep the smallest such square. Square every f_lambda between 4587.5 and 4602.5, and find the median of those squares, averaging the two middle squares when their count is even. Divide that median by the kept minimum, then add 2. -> 3.11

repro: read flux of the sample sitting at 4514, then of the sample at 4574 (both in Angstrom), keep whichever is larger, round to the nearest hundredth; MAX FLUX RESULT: 3.07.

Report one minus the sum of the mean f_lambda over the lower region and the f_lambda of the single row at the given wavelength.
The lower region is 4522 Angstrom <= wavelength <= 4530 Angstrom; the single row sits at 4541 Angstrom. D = -4.99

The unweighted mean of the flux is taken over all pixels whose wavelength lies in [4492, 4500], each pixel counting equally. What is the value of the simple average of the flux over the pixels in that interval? 3.09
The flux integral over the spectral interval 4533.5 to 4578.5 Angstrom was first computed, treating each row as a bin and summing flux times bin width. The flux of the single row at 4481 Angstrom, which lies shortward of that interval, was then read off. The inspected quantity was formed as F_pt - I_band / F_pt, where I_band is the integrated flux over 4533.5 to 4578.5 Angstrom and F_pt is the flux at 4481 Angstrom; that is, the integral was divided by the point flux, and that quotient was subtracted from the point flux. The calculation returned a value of -42.7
